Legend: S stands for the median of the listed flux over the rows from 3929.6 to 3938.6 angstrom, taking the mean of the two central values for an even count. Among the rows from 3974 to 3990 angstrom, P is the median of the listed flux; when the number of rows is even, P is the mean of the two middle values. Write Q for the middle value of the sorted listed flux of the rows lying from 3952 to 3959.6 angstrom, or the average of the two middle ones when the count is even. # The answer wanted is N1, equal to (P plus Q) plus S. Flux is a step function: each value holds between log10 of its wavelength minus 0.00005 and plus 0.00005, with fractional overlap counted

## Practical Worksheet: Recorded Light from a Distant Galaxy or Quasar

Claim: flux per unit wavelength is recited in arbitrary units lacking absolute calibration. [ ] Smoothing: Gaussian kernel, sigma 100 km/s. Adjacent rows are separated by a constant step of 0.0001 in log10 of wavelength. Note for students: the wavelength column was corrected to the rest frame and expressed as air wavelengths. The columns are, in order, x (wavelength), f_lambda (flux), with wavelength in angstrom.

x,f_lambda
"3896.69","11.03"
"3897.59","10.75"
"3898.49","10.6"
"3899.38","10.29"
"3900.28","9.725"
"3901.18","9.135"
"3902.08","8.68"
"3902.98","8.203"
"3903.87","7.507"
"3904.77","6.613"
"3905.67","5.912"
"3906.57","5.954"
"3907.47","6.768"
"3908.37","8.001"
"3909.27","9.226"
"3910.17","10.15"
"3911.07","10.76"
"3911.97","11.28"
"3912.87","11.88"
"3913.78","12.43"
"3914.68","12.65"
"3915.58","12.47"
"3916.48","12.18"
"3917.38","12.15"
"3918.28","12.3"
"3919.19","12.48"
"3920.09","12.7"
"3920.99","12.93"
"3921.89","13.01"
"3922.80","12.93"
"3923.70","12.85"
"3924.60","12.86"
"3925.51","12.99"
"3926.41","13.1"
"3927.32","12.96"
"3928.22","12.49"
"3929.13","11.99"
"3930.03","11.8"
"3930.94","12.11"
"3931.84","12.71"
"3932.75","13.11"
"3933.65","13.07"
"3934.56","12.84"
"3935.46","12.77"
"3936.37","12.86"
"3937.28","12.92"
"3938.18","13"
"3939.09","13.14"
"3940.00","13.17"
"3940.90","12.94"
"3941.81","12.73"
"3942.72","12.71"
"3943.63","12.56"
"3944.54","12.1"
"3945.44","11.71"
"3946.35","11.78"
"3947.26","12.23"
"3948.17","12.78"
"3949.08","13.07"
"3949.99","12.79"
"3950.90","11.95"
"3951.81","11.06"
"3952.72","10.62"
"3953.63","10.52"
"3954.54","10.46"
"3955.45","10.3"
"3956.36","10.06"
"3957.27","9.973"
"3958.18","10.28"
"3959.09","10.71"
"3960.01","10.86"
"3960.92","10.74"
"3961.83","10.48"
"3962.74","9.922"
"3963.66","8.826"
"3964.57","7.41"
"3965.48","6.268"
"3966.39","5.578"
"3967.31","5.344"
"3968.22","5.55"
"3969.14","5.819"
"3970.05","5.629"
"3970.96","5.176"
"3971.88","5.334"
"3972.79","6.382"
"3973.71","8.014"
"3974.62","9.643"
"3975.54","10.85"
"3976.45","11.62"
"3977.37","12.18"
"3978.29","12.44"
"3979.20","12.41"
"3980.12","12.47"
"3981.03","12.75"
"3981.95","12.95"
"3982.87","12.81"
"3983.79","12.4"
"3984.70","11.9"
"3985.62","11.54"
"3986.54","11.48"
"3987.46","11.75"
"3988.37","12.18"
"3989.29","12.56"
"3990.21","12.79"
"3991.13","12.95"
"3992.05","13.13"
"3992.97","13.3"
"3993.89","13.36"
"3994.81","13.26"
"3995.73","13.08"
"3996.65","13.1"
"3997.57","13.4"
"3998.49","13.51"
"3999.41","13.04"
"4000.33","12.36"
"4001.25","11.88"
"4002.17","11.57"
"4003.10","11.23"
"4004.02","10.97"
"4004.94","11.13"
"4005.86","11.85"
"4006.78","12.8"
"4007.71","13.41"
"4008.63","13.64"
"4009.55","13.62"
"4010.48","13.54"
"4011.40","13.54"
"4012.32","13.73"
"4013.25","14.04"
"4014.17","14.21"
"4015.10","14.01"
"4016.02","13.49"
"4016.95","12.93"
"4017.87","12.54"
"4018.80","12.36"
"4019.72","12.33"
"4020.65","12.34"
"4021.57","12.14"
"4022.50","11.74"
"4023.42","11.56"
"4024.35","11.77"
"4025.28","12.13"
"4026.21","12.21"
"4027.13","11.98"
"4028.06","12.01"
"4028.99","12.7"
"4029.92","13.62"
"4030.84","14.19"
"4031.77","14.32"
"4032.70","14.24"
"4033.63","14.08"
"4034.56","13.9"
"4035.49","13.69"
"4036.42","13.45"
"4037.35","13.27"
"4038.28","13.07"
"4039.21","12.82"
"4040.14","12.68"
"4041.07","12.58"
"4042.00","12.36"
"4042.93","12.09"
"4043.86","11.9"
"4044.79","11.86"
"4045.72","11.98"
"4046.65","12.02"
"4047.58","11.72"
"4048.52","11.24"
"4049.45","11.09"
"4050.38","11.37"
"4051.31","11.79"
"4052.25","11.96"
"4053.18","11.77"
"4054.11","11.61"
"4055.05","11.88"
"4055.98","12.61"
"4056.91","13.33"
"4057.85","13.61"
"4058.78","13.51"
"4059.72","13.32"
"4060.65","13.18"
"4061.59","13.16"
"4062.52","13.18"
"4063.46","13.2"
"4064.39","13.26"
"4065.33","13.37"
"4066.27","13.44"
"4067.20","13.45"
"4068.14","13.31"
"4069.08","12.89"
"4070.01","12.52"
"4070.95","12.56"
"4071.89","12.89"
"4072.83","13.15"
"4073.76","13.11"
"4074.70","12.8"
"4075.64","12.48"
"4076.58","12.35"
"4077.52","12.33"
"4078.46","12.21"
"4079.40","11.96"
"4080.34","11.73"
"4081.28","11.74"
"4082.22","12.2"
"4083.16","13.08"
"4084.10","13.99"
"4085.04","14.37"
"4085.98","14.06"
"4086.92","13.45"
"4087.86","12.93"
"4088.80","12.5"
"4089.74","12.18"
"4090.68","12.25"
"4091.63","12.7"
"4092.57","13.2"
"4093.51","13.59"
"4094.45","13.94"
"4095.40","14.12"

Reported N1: 35.4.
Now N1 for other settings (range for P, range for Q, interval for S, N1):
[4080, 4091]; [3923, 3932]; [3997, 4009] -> 37.9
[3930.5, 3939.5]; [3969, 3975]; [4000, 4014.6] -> 31.8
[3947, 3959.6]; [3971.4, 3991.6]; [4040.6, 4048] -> 34.8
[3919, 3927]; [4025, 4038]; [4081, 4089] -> 39.5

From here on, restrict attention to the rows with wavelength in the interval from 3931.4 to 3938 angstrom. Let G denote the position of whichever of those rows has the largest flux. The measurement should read 3932.75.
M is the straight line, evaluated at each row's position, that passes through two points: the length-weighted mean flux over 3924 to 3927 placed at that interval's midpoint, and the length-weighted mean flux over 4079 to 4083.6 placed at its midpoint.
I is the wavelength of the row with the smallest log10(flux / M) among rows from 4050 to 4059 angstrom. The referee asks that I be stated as 4050.38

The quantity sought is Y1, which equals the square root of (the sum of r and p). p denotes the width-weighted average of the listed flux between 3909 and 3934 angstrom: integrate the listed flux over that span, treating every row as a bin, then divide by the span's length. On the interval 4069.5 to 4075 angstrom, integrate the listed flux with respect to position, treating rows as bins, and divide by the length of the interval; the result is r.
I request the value 5.01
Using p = 12.29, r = 12.9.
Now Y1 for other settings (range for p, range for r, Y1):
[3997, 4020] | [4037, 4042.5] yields 5.06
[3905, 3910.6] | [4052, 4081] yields 4.52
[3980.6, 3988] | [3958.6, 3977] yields 4.50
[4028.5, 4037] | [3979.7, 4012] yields 5.14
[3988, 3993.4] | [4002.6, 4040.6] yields 5.07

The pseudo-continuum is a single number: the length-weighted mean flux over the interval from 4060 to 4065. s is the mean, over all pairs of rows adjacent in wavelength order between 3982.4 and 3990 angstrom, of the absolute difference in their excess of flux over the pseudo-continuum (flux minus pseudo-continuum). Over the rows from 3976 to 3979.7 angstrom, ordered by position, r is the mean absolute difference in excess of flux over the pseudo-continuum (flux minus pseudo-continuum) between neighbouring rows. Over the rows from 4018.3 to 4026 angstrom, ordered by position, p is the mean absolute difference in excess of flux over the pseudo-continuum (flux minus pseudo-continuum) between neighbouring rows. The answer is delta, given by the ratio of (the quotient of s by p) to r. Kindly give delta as 6.1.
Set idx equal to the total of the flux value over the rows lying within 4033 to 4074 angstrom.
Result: 559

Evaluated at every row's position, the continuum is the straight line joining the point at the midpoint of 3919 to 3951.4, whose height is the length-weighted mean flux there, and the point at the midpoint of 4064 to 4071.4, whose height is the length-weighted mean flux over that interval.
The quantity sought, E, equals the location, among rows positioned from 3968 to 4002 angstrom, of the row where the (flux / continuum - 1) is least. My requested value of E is 3970.96 angstrom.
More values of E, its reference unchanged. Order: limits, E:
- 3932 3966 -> 3965.48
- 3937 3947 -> 3945.44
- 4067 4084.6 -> 4080.34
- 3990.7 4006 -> 4004.02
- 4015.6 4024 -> 4023.42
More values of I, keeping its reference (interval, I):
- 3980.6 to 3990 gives 3986.54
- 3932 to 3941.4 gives 3935.46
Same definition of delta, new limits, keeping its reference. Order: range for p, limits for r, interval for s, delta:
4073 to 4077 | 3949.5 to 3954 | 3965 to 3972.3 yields 2.2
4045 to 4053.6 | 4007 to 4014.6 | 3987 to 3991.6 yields 8.3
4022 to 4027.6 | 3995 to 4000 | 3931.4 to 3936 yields 3.9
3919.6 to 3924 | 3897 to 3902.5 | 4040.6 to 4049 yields 4.3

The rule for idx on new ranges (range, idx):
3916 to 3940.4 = 343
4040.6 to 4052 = 142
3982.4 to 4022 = 547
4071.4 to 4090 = 256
